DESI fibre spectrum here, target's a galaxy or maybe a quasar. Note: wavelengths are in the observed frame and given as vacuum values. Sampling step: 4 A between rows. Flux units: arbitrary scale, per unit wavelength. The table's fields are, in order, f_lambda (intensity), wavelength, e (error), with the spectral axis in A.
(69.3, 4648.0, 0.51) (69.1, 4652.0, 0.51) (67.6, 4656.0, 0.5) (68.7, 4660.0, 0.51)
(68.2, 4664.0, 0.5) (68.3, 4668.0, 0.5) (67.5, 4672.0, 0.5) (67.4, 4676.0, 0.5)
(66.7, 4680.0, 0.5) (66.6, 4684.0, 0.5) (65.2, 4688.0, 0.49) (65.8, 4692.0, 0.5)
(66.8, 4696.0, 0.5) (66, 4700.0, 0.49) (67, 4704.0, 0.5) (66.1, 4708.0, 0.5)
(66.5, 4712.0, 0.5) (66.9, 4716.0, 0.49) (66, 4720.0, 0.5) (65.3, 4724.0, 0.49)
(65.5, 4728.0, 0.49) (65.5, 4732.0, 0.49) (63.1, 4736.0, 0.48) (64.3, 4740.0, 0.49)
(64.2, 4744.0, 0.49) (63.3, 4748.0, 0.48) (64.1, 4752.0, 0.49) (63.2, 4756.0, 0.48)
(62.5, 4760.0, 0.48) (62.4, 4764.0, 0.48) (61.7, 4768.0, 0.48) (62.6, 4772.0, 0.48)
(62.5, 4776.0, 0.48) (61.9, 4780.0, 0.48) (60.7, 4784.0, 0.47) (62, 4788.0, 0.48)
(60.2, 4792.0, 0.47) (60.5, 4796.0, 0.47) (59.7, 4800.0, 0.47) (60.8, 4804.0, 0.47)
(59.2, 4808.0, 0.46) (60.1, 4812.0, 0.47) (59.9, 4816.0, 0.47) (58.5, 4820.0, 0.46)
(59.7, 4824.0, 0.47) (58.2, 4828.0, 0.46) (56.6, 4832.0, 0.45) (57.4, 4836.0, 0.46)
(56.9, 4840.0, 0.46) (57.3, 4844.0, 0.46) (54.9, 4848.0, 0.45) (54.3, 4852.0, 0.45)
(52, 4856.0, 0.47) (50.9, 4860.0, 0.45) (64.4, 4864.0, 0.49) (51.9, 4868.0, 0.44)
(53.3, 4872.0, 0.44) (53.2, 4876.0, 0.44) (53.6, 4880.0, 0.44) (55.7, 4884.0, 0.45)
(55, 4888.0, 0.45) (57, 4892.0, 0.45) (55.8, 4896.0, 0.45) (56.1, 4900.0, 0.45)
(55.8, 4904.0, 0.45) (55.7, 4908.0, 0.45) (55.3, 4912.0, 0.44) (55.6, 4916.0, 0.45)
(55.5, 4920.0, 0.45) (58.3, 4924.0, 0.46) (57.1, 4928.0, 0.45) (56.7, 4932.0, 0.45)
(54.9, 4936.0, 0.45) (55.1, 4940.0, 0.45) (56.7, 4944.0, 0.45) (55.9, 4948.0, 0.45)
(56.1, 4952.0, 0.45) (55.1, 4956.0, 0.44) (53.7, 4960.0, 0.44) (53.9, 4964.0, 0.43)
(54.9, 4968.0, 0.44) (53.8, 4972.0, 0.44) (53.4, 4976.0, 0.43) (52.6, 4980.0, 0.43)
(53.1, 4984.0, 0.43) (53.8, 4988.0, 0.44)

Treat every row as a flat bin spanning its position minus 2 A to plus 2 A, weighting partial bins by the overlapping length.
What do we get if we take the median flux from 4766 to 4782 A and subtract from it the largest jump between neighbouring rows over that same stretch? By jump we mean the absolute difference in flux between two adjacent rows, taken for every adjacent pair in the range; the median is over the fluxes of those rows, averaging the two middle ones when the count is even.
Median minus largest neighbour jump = 61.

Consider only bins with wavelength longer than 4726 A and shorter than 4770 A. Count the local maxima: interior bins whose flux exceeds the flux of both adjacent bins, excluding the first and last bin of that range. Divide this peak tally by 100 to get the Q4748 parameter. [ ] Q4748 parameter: 0.020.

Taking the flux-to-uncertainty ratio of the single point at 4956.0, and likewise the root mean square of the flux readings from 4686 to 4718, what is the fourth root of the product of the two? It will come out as 9.55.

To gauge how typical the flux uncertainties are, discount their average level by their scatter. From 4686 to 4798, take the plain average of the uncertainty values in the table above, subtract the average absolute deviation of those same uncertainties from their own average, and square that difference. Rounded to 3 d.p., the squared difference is 0.229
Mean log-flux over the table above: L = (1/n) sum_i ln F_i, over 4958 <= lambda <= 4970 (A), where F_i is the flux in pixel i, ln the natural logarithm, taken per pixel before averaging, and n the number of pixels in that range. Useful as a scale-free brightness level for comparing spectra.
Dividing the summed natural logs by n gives 3.99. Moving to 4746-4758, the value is 4.15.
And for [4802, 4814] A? 4.09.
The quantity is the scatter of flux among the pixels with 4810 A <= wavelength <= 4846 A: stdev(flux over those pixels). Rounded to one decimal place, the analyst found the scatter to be 1.3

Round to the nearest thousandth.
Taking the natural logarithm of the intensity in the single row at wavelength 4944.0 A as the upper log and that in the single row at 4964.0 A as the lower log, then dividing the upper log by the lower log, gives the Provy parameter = 1.013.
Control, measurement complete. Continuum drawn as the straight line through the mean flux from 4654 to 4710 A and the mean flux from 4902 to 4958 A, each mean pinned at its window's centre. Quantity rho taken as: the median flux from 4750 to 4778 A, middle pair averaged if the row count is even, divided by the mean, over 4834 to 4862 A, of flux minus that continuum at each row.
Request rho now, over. -13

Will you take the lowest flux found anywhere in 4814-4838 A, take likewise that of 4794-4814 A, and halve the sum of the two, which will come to 57.9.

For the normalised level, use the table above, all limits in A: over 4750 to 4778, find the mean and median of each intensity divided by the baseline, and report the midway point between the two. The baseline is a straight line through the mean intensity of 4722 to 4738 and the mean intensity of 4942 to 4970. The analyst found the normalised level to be 0.99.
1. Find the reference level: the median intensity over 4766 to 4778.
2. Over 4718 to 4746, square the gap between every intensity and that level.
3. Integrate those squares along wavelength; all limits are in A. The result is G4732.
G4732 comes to 178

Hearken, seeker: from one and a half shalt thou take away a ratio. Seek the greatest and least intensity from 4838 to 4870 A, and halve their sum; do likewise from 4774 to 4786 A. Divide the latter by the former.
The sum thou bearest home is 0.431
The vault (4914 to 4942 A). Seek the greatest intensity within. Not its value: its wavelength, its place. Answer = 4924.0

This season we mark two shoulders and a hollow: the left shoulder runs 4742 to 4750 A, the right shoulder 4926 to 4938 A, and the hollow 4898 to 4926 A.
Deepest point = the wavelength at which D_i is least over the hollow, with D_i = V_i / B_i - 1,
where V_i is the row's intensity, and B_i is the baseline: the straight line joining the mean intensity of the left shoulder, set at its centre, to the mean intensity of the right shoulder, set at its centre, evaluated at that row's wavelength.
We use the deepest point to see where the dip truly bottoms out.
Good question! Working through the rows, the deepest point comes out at 4912.0 A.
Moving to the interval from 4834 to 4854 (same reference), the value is 4852.0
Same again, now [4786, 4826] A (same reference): 4820.0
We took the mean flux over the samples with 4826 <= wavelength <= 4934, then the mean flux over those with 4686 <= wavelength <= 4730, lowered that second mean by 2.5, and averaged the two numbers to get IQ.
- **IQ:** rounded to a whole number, 60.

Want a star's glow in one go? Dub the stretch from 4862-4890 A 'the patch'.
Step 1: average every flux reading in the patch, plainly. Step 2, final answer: 55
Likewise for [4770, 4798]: 61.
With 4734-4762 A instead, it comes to 64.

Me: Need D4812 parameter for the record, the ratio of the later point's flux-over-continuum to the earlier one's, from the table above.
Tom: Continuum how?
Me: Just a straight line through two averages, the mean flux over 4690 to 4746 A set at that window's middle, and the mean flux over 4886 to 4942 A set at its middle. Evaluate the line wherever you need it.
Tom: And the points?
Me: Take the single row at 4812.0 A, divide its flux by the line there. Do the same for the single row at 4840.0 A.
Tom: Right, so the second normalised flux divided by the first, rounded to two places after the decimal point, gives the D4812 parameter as 0.97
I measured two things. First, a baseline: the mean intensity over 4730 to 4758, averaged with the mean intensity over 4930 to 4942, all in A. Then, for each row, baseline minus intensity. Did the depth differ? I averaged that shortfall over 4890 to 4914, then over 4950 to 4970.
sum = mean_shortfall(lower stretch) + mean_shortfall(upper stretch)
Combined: 9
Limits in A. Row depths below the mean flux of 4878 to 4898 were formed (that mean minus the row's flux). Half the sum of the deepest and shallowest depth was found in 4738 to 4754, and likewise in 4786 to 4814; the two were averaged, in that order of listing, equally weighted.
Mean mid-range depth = -6.8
